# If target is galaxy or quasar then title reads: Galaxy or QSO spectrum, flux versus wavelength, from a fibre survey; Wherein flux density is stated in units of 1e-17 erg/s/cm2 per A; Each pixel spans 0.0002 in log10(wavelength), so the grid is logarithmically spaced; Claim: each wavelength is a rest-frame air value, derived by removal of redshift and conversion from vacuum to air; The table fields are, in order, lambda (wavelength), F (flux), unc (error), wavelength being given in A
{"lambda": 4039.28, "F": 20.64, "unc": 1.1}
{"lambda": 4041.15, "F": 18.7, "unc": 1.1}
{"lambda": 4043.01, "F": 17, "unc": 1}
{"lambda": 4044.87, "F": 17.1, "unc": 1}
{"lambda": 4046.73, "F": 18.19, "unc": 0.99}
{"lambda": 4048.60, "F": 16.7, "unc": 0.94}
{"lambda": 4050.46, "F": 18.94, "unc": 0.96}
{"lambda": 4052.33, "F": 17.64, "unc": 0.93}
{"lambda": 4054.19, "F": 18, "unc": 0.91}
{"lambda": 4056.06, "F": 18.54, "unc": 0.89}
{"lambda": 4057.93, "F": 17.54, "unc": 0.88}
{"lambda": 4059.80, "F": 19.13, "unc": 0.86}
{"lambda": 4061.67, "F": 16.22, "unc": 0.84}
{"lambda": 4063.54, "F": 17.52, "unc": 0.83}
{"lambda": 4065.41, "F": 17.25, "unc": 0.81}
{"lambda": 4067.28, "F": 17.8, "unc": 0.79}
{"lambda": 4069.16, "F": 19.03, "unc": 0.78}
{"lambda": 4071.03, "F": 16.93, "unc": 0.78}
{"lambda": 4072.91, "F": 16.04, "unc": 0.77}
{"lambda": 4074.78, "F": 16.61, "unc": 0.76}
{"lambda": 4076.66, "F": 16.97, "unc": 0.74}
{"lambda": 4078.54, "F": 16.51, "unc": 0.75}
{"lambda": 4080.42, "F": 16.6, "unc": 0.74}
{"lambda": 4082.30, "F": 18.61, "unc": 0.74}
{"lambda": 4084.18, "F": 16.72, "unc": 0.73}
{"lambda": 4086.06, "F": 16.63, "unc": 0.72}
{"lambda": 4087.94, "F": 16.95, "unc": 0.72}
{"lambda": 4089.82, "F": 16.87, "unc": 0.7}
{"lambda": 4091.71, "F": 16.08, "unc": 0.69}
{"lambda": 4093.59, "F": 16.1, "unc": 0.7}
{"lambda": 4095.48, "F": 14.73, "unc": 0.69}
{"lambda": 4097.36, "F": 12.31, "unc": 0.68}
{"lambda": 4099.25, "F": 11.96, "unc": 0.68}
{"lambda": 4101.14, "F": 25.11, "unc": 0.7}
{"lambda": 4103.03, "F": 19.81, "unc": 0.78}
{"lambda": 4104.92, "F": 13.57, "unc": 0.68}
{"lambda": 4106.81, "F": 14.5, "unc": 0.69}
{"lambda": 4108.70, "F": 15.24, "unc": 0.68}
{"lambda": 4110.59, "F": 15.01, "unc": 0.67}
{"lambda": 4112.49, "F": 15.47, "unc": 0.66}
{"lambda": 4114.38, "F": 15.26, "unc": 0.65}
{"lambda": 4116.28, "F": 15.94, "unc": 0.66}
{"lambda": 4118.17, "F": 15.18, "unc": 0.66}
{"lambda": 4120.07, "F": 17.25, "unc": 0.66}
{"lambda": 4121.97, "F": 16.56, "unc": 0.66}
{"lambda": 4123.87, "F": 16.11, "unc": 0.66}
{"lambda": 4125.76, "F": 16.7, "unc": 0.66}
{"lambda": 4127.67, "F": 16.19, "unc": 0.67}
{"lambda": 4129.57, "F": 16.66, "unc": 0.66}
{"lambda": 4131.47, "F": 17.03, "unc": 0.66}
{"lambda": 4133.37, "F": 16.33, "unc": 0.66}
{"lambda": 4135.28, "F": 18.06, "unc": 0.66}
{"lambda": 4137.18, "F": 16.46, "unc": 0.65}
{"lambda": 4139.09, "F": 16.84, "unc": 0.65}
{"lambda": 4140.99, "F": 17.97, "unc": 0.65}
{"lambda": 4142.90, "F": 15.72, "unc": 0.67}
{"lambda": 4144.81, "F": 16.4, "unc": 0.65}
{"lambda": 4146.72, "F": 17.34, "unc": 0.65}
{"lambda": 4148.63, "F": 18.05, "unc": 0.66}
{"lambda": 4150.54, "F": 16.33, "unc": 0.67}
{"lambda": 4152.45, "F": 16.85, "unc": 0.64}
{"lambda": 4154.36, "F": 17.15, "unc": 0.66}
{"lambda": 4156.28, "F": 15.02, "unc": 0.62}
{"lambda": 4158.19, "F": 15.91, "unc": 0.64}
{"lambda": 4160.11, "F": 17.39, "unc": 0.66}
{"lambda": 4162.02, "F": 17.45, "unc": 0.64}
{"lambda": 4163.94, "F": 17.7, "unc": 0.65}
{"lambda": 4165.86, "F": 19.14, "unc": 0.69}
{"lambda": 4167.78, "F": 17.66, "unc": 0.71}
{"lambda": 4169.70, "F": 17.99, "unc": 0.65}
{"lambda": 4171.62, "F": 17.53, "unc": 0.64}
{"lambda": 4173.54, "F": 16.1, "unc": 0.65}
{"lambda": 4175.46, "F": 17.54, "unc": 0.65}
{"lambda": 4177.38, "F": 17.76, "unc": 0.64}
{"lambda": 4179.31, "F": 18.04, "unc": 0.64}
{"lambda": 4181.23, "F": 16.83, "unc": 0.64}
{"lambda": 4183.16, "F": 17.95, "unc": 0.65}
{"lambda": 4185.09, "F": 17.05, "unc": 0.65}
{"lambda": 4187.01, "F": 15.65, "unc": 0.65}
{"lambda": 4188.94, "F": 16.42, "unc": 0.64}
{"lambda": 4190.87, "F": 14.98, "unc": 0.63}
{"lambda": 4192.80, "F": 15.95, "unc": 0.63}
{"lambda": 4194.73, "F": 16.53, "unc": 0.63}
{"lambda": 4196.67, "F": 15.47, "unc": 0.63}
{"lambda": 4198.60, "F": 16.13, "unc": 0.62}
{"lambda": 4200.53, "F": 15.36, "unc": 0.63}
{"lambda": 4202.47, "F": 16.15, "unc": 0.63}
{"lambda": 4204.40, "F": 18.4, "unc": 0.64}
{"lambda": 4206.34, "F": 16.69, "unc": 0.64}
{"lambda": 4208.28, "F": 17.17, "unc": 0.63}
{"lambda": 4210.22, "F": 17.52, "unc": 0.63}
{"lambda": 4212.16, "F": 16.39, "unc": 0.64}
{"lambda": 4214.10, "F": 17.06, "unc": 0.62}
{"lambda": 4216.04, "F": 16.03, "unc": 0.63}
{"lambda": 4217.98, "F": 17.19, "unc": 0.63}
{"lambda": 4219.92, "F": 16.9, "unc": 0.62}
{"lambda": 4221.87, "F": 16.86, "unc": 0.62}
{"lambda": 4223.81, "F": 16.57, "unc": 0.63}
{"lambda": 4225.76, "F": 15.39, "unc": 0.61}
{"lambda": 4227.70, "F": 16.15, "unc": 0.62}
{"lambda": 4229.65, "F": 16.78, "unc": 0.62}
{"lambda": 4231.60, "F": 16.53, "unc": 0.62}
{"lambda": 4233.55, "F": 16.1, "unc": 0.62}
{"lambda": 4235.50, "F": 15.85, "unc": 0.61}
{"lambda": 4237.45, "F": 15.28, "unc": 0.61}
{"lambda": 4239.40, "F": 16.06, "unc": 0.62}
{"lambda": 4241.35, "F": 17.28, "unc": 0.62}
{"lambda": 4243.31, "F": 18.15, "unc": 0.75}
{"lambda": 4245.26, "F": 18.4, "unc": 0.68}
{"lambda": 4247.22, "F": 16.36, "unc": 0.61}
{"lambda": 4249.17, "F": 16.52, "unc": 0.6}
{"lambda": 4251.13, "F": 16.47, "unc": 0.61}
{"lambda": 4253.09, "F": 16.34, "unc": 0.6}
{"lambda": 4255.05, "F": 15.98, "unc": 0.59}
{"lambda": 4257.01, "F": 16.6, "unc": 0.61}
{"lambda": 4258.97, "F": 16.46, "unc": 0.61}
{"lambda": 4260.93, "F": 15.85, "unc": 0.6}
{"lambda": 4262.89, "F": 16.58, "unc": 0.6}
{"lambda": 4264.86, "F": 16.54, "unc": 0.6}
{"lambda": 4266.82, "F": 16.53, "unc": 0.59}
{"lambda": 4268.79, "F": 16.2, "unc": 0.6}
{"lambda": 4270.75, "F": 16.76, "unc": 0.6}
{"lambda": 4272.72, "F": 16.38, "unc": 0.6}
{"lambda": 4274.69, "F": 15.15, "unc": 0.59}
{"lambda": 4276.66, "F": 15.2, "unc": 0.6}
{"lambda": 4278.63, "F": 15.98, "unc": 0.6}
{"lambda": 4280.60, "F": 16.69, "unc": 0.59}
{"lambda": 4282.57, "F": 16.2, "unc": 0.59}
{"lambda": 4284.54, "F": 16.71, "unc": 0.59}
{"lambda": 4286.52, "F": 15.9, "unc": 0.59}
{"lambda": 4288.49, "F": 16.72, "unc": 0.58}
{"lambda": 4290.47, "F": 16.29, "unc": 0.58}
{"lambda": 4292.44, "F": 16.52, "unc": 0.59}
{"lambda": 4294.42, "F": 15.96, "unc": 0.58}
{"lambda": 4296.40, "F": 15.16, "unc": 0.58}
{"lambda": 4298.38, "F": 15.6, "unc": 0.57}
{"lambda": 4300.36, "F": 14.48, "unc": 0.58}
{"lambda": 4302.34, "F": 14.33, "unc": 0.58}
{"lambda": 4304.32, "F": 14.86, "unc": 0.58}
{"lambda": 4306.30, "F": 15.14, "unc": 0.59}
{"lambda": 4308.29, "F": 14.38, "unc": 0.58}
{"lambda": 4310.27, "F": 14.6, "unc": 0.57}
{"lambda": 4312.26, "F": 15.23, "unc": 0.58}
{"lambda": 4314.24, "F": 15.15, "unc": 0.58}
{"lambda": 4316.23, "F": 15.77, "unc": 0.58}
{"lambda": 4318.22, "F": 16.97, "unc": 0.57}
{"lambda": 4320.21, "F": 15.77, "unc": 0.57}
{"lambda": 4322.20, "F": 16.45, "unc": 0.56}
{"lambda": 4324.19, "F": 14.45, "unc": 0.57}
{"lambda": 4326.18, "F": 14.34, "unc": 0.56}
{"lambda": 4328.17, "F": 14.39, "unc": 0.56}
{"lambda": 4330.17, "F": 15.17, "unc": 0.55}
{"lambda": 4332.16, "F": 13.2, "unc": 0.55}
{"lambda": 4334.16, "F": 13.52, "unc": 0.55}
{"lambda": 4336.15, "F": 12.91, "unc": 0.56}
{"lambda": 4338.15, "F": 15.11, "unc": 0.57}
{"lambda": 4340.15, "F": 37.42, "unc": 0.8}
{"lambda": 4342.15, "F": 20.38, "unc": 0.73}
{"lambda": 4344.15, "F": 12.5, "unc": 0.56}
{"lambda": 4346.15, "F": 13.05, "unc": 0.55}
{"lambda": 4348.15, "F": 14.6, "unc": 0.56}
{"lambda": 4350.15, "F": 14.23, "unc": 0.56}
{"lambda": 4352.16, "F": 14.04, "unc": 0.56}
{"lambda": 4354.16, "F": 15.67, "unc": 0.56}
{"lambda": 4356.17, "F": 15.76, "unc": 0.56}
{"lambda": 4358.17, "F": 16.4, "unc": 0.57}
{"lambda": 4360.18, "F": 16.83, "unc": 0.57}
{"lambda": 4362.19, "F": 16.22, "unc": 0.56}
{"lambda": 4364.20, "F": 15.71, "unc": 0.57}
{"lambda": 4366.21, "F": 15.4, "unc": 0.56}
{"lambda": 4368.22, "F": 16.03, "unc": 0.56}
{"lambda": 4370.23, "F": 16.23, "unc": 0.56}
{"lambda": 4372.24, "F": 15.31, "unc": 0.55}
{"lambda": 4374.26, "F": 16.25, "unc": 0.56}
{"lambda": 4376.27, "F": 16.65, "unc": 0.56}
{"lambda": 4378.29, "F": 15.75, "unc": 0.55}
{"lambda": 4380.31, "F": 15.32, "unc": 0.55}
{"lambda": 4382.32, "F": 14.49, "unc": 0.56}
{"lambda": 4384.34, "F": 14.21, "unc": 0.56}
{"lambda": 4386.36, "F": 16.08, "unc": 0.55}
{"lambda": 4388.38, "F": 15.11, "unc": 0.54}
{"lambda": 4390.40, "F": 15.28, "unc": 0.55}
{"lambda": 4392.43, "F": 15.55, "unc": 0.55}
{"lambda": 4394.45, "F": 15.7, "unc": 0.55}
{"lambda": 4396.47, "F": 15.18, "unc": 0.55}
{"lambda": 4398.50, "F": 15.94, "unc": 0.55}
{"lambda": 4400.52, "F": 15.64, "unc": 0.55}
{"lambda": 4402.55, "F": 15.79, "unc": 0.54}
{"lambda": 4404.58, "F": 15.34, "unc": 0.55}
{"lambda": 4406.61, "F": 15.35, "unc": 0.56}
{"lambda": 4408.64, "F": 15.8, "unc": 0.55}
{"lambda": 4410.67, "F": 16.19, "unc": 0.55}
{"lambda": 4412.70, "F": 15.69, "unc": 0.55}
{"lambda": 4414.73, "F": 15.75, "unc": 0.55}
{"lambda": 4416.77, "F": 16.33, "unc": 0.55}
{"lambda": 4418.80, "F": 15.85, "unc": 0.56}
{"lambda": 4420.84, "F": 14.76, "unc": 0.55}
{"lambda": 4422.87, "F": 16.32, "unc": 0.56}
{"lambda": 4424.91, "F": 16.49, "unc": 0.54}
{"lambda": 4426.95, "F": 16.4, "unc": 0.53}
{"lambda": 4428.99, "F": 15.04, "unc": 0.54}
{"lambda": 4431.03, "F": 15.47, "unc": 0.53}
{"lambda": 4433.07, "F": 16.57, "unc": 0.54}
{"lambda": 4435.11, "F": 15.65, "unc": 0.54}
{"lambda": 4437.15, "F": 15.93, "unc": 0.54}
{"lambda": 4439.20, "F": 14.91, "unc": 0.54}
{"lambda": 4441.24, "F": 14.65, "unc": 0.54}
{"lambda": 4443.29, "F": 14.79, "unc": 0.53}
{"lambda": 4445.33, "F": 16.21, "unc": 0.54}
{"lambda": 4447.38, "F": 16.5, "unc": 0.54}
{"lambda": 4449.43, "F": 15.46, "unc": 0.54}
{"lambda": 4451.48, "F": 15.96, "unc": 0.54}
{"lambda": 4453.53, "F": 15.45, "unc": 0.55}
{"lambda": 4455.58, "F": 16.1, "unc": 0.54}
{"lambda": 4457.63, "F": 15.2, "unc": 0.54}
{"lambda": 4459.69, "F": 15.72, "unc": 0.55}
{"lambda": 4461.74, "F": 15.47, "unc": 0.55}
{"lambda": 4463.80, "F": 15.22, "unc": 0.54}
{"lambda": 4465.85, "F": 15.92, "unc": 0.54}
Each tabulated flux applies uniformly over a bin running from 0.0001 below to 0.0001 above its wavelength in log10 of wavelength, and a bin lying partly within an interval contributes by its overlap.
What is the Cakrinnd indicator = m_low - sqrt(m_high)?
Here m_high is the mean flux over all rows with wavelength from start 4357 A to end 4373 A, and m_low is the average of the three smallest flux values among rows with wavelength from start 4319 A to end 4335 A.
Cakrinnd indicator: 9.7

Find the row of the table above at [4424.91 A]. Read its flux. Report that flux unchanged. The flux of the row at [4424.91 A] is 16.49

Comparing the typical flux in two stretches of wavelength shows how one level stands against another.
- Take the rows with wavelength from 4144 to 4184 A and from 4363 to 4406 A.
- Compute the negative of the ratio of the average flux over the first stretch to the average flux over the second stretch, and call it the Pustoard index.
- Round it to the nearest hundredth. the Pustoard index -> -1.11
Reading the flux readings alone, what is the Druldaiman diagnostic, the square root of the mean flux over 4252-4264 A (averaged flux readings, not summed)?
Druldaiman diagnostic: 4.04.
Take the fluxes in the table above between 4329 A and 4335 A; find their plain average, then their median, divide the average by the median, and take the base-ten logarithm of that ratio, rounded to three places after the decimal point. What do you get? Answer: 0.014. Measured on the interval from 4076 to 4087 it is 0.009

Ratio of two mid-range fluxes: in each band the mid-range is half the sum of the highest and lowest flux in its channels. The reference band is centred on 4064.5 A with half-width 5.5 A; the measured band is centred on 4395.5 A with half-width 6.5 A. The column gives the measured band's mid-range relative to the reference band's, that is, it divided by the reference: 0.88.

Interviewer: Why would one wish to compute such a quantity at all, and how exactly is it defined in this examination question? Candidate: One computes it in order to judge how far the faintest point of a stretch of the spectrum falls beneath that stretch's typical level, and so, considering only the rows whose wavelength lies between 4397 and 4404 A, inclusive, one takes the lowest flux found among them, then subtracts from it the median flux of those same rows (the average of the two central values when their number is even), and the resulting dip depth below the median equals -0.15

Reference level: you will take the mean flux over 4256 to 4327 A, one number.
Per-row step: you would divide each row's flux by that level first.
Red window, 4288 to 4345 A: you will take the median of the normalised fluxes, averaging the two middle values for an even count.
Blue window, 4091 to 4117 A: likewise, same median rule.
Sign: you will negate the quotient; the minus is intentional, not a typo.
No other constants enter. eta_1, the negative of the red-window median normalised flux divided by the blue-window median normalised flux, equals -0.99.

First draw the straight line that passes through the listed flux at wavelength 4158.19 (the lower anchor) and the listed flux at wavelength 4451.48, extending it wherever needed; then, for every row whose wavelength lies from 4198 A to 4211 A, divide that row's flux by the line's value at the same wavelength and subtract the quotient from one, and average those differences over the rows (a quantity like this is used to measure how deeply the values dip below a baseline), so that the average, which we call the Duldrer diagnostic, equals -0.054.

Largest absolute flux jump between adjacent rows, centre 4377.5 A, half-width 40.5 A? 22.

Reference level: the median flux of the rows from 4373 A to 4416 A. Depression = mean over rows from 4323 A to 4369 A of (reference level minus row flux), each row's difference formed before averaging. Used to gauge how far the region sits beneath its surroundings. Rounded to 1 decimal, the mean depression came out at -0.3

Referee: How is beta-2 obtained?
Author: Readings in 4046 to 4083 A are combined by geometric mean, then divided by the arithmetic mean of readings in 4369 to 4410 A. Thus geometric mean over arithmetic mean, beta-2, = 1.13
